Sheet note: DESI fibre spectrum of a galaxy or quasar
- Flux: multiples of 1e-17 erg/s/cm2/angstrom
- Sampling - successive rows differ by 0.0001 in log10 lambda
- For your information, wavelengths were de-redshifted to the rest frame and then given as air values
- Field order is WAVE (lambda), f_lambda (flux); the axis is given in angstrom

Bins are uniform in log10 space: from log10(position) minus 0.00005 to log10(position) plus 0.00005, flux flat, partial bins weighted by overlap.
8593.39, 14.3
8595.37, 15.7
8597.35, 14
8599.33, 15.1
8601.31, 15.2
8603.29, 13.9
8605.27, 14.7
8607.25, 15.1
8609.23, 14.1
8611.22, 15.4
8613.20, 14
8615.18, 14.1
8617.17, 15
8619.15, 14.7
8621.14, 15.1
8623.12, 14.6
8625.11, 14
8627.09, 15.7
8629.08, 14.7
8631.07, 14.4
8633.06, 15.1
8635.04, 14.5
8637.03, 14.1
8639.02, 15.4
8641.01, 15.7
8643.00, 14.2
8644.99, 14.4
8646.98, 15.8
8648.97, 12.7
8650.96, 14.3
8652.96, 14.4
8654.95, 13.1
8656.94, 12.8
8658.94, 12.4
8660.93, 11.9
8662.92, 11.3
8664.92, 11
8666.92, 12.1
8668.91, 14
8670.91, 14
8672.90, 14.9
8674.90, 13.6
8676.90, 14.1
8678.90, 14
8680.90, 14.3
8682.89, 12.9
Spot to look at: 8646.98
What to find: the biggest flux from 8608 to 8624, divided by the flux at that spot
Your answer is 0.97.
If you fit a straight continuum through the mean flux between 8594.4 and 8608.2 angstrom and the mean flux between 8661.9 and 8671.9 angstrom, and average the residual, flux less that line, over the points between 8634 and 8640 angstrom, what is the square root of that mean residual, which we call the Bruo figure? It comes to 1.06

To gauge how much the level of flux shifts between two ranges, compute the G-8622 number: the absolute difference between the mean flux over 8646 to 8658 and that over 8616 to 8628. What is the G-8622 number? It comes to 1.0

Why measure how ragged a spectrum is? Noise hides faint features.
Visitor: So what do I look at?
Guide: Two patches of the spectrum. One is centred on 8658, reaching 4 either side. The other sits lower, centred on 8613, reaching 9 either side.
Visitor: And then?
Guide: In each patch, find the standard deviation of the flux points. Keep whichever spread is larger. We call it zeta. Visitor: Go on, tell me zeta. 0.5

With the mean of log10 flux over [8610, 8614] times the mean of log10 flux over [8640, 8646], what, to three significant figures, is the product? 1.36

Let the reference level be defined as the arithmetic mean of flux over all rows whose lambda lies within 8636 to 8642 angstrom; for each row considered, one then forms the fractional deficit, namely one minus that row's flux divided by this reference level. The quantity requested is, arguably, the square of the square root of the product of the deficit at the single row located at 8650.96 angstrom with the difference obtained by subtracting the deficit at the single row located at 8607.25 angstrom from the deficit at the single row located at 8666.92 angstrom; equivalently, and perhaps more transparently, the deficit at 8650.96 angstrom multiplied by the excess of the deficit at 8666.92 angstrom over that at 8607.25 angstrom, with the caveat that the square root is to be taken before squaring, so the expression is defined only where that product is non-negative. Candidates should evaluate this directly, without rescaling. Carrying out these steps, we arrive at 0.010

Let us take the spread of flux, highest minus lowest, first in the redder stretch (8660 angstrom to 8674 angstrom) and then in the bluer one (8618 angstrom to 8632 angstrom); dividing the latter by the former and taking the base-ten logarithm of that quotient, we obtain -0.36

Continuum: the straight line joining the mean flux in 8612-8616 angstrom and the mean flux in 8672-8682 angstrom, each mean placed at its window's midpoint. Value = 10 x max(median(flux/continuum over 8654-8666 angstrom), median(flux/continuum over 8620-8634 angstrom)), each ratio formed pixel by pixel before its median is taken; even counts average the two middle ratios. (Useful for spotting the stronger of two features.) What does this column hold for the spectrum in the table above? 10.4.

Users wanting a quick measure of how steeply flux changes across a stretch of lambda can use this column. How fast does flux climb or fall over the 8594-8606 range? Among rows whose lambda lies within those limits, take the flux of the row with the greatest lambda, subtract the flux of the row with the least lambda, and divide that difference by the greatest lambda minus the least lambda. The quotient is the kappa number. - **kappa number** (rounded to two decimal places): -0.10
